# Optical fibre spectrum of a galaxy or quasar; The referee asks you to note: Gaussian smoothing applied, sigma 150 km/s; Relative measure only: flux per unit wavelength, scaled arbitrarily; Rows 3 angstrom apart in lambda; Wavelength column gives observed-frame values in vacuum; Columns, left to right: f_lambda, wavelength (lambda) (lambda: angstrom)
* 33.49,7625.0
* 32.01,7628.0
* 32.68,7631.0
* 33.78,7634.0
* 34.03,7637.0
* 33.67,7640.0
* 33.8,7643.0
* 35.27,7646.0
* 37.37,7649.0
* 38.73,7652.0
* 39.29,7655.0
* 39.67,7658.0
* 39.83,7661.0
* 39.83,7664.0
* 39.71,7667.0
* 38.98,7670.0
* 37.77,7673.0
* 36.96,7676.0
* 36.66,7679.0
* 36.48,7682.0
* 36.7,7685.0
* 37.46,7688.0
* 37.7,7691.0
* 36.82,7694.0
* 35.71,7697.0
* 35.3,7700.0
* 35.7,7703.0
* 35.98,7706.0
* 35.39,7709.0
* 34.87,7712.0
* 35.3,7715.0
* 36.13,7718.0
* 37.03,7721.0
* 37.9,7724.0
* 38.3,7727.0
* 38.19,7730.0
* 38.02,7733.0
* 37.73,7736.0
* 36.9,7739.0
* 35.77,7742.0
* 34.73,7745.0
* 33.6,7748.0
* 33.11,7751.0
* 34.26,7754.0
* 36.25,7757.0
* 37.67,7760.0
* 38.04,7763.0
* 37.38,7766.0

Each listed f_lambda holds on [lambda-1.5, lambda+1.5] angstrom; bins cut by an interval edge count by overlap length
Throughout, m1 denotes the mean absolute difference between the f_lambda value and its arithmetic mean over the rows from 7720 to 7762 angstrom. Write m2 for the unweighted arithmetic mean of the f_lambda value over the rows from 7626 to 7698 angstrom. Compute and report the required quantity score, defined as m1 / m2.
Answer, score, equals 0.041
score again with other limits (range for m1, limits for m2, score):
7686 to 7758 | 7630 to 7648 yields 0.035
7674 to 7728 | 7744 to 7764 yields 0.023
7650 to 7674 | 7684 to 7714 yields 0.015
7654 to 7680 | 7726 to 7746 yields 0.029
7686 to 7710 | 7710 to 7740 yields 0.022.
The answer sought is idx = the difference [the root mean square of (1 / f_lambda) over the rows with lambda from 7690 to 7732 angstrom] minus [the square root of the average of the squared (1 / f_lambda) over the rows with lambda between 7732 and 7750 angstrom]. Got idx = -0.0003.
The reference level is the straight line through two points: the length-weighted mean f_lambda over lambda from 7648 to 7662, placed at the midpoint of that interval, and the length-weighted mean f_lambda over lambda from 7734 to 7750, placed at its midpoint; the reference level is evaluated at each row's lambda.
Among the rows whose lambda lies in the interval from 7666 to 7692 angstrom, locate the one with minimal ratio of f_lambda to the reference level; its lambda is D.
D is 7682.0 angstrom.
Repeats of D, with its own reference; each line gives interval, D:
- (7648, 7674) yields 7649.0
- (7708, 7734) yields 7712.0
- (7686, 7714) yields 7712.0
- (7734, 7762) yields 7751.0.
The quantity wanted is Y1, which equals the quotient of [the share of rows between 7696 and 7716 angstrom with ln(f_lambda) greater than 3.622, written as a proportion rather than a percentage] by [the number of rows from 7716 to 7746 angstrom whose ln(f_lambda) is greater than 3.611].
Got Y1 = 0.00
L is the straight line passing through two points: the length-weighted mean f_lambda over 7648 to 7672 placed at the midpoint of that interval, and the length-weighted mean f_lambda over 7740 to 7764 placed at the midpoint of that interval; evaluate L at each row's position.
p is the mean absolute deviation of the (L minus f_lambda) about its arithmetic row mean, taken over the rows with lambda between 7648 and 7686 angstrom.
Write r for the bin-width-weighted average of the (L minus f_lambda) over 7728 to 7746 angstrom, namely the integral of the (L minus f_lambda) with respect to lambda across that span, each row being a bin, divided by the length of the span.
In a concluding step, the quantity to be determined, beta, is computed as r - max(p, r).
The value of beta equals -1.9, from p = 0.98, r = -1.0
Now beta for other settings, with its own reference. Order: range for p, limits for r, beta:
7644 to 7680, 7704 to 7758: -1.0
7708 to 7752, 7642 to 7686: -0.3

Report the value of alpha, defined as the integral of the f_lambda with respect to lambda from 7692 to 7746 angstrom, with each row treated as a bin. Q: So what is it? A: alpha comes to 1969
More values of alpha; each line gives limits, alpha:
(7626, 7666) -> 1446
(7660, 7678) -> 698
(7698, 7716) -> 638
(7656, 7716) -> 2230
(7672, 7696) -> 889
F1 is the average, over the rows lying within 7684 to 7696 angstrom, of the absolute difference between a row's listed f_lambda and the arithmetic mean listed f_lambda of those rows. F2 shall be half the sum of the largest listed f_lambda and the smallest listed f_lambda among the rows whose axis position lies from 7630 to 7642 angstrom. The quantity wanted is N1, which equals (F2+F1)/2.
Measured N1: 16.9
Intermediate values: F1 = 0.4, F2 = 33.4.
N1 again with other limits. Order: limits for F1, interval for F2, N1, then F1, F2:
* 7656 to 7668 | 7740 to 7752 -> 17.3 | 0.1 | 34.4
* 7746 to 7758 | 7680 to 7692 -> 19.0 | 1.0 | 37.1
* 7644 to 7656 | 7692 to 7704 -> 18.7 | 1.3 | 36.1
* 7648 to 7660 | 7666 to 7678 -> 19.5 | 0.7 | 38.3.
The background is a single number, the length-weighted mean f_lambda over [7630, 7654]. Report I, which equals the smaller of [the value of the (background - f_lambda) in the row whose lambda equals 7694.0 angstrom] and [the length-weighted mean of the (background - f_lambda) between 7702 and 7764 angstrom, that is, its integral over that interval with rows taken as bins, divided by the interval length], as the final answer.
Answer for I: -1.77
